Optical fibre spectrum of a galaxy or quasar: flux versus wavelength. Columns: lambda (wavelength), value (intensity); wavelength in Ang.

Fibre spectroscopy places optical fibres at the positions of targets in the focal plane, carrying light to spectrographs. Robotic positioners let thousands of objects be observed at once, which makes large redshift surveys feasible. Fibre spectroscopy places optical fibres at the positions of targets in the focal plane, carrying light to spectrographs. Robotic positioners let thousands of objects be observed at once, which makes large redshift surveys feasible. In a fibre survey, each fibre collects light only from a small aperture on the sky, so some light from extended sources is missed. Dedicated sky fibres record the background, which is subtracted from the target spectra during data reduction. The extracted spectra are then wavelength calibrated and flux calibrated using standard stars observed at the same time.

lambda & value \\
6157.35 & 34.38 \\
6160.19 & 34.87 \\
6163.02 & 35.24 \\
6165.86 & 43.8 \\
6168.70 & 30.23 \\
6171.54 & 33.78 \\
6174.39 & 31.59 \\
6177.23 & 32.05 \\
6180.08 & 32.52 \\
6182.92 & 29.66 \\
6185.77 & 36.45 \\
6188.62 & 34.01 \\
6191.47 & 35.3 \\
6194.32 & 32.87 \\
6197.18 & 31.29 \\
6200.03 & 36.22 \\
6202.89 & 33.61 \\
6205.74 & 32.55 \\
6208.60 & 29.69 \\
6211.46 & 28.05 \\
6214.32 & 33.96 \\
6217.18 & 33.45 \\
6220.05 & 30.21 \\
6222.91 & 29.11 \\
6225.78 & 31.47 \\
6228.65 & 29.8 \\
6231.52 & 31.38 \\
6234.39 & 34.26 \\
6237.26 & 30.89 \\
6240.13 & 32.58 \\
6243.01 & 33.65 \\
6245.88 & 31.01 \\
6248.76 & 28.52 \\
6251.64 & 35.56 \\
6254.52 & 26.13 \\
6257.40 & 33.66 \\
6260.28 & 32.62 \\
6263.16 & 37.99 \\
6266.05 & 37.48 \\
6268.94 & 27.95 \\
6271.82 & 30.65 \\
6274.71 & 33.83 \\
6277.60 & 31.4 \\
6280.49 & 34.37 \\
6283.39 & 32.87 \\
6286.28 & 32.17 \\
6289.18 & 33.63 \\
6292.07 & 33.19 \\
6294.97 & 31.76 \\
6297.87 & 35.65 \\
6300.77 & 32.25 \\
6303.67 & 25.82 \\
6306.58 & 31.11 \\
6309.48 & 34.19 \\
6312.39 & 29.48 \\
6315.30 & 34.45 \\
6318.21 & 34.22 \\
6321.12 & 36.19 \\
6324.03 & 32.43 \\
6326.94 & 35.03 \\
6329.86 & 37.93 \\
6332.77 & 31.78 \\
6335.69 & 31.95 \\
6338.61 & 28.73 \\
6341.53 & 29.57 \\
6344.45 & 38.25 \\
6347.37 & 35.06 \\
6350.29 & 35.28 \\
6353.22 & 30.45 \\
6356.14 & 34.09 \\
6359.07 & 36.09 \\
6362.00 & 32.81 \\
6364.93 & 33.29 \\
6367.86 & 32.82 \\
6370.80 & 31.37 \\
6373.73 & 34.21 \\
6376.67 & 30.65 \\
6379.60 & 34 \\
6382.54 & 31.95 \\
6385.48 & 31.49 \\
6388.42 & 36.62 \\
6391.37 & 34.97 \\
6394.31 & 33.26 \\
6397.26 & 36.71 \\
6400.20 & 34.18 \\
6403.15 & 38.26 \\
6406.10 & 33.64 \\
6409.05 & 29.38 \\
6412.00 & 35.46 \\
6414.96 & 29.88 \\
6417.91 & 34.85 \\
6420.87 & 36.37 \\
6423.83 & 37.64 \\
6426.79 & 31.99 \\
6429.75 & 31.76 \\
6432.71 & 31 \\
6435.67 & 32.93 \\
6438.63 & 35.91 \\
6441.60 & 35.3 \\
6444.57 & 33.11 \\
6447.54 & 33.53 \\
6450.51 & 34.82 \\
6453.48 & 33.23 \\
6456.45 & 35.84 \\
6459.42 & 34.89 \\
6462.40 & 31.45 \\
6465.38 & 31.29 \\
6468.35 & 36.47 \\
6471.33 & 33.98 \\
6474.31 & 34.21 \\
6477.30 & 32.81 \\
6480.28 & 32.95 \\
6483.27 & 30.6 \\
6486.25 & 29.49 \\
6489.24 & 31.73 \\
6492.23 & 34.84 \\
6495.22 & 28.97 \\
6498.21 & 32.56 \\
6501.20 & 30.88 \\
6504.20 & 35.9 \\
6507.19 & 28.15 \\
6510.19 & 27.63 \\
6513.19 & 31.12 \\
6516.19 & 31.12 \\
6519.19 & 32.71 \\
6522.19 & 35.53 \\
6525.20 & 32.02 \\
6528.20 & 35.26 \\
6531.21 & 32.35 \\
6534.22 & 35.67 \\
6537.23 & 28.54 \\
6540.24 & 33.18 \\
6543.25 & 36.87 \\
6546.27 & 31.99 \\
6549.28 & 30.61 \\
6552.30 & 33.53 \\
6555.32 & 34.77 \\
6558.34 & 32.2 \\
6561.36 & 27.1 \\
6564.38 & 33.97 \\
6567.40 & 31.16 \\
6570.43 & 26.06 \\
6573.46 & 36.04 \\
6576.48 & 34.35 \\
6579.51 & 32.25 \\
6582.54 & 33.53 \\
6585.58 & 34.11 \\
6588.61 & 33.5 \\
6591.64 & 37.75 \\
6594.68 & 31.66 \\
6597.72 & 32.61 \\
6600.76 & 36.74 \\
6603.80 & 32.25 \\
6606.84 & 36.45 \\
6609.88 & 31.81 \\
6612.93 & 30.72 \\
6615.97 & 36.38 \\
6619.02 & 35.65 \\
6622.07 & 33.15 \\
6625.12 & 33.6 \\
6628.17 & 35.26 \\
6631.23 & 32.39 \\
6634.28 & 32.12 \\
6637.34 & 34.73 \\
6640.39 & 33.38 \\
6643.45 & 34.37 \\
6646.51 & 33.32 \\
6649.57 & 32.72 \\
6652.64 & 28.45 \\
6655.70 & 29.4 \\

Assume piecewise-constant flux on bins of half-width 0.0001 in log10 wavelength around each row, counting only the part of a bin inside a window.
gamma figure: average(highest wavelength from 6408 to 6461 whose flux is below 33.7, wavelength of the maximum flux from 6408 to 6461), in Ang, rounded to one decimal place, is 6438.7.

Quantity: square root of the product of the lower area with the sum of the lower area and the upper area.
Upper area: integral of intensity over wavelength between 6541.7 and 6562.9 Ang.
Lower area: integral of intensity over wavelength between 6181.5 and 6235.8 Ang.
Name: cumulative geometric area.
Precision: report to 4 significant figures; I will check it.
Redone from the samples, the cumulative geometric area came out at 2068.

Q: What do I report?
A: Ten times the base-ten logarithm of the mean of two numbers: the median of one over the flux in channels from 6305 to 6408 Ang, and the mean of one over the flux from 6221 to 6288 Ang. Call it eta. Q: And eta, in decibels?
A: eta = -15.2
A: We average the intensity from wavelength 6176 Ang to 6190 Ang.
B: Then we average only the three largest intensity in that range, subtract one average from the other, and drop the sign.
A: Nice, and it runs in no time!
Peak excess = 1.4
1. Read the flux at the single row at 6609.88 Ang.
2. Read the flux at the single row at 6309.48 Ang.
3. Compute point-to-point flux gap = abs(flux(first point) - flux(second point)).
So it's 2.4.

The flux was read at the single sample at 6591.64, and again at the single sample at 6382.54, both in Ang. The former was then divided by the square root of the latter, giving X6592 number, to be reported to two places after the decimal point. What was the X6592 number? 6.68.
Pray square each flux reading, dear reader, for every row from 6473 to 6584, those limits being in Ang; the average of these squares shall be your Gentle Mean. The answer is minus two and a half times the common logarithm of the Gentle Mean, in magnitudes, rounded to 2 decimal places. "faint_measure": -7.55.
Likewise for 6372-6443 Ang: -7.65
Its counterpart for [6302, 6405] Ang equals -7.63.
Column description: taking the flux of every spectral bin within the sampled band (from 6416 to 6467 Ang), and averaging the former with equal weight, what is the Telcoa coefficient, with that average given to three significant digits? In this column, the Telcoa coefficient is 33.9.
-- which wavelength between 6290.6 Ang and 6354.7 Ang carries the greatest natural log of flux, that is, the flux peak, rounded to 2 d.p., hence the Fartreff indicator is 6344.45 Ang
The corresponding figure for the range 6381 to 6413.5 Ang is 6403.15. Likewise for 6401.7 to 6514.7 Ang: 6403.15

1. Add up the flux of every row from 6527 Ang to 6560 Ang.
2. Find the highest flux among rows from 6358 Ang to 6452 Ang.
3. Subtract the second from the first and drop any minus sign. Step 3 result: 327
